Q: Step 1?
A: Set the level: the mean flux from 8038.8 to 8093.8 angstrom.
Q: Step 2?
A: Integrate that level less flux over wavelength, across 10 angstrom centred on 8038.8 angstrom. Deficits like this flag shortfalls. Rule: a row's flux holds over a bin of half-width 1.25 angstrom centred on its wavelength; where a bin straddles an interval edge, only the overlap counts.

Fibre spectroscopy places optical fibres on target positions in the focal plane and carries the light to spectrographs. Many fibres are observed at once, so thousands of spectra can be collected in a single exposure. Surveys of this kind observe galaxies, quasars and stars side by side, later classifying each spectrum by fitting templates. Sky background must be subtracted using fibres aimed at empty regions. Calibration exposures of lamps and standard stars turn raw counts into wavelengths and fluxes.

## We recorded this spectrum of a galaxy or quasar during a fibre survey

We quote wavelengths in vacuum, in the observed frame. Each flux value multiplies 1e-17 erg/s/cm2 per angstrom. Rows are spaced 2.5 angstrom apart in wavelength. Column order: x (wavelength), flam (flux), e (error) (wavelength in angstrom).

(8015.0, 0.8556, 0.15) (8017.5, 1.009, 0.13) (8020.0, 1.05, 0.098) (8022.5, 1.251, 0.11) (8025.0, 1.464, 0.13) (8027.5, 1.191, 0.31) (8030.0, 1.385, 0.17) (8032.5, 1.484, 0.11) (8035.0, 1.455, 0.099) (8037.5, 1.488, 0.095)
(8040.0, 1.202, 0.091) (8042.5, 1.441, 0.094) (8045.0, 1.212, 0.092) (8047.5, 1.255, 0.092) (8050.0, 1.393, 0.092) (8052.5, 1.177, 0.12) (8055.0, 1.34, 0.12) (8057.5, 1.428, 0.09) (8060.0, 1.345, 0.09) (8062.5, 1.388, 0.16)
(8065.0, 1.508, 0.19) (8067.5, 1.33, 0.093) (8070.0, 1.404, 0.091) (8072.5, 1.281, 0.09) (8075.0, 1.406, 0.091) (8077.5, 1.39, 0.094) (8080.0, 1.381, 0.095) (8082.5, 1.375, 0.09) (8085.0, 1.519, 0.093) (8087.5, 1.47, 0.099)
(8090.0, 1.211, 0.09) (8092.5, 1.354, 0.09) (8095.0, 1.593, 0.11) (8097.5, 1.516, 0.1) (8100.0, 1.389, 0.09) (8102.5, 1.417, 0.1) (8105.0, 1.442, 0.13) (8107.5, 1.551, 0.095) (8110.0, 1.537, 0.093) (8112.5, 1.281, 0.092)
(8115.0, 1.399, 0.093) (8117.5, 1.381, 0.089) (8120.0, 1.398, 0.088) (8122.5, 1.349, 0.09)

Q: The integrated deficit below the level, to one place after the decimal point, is -0.4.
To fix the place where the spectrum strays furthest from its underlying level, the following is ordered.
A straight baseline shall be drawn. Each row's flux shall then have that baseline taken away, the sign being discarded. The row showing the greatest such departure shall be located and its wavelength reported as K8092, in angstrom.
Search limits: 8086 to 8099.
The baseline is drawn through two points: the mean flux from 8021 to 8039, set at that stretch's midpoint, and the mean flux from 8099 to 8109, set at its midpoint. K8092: 8090.0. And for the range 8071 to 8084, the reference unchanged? 8072.5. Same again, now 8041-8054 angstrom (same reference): 8052.5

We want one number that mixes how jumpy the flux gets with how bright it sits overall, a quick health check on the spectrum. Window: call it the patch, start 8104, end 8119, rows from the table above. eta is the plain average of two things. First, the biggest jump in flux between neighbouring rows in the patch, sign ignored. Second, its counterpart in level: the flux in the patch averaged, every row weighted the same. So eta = 0.844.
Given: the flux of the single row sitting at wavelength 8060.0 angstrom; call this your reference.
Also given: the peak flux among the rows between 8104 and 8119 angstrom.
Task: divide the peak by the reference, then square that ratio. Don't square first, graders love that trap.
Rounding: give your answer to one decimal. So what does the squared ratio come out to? 1.3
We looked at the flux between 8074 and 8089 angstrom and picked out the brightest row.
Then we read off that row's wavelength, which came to 8085.0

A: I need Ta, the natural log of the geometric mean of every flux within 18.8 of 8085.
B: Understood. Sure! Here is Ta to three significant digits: 0.336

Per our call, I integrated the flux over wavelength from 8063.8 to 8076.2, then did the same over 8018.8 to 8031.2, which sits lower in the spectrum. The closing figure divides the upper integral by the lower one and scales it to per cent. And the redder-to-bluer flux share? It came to 109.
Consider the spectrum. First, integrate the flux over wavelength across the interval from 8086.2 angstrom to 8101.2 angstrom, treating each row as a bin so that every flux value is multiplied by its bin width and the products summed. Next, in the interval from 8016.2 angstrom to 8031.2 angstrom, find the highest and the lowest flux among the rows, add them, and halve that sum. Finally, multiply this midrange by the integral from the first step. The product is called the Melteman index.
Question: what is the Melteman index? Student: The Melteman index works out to 26.4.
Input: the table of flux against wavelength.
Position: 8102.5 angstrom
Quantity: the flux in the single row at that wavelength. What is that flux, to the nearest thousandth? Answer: 1.417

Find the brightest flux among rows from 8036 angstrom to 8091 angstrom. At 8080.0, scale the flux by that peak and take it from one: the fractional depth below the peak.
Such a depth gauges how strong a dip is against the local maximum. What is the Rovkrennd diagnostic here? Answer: 0.091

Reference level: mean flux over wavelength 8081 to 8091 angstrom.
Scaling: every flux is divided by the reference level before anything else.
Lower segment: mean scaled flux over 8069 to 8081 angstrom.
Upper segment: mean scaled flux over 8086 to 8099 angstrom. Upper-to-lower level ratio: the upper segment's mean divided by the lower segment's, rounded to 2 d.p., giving 1.04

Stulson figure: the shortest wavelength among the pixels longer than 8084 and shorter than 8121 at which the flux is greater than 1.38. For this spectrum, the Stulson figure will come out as 8085.0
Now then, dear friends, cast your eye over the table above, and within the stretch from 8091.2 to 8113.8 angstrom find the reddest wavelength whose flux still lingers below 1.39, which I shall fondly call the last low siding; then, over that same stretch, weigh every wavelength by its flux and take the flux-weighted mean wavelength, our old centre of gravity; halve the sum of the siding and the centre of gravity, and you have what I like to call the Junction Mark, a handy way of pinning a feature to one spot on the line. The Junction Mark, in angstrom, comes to 8107.5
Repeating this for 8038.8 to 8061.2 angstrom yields 8055.1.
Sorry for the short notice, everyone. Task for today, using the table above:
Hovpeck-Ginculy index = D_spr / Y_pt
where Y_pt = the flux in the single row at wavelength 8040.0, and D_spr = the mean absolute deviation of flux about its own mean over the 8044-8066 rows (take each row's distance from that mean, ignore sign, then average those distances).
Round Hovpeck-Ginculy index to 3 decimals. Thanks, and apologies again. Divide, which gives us 0.069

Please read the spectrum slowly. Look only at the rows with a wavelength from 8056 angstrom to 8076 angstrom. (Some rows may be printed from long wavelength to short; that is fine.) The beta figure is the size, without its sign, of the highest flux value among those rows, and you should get 1.51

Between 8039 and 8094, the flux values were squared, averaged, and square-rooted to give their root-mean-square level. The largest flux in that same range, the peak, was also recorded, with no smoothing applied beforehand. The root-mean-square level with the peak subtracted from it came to -0.161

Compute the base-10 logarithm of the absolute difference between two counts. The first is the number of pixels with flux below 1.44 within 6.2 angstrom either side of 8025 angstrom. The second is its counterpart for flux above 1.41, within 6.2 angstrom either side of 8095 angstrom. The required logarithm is 0.3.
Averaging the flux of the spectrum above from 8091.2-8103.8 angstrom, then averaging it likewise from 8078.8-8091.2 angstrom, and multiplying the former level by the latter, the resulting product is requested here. 2.02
